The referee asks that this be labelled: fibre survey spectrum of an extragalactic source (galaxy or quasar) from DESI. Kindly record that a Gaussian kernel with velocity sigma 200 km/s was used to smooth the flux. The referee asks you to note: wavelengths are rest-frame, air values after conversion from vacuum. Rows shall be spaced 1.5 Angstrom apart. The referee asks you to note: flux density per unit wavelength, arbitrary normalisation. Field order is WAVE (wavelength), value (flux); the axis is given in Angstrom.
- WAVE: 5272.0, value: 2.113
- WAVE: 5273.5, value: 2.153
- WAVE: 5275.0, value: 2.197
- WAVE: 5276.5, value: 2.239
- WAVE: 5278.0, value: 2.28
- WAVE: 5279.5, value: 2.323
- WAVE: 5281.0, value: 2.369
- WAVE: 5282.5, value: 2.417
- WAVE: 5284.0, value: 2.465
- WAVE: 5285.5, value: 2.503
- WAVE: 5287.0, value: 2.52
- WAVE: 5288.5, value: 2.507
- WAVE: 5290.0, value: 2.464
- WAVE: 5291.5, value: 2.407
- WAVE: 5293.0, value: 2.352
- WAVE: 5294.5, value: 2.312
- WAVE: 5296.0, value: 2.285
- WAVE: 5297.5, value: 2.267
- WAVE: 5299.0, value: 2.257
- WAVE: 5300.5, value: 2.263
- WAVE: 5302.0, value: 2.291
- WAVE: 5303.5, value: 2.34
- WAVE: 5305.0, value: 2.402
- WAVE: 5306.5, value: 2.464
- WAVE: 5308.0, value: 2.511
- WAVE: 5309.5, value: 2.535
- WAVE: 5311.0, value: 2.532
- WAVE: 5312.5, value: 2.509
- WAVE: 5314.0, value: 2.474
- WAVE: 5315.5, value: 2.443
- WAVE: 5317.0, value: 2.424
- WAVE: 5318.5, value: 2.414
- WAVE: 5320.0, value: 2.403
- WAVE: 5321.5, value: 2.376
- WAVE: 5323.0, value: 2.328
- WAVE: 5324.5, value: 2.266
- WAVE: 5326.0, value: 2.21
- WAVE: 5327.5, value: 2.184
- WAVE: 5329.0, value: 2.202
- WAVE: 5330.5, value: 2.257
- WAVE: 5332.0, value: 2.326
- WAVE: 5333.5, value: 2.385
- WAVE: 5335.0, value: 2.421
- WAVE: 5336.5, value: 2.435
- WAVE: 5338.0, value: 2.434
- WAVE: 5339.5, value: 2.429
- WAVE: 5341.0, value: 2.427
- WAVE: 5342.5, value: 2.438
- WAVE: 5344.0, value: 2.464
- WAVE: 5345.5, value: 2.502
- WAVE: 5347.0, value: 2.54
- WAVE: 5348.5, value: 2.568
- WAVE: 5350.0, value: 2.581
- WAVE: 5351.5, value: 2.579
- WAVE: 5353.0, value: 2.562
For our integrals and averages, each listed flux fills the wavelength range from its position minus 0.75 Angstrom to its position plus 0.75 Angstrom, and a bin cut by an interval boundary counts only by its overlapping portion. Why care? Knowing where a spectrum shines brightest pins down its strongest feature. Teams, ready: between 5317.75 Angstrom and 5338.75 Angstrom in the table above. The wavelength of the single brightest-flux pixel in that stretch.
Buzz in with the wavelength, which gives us 5336.5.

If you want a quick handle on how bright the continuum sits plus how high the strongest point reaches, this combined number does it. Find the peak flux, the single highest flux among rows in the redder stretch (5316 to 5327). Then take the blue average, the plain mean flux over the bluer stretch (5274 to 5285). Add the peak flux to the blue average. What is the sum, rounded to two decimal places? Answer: 4.75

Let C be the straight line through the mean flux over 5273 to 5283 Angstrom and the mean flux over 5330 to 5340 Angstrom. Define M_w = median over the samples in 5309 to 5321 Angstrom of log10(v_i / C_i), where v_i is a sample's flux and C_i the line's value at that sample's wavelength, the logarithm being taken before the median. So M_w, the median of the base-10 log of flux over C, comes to 0.020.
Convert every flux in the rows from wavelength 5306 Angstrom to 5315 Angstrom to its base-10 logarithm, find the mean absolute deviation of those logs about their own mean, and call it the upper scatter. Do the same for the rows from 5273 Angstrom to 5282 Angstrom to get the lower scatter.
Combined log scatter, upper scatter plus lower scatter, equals 0.016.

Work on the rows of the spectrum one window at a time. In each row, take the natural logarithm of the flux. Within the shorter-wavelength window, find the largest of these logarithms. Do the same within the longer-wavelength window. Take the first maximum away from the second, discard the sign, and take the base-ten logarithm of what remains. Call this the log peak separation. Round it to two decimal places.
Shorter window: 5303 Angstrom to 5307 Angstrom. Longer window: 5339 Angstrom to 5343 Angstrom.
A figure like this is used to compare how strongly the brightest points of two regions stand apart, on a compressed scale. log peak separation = -1.97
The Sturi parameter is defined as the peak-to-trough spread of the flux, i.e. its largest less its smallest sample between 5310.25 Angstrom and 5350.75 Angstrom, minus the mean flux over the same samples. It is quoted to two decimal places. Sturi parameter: -2.01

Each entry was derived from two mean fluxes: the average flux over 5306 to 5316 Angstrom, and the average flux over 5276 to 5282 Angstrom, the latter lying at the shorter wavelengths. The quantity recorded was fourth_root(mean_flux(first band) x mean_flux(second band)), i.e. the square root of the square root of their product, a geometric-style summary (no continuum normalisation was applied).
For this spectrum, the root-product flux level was 1.55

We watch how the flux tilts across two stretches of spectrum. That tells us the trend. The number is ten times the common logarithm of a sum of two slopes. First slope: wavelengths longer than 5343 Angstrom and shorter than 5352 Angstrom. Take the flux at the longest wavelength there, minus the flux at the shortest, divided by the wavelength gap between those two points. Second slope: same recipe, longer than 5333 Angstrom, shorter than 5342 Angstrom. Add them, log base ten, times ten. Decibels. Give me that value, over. -16.8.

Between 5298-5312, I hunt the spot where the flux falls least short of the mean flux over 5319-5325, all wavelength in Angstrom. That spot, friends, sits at 5309.5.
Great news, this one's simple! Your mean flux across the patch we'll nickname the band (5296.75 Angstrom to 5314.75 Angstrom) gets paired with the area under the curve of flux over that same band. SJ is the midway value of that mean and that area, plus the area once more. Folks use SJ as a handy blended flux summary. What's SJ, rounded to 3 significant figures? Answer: 66.1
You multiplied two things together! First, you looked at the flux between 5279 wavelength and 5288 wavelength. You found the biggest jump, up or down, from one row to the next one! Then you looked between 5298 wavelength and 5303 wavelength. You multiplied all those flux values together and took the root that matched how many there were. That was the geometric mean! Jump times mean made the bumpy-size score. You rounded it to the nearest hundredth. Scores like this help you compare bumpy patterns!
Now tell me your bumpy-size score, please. 0.11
